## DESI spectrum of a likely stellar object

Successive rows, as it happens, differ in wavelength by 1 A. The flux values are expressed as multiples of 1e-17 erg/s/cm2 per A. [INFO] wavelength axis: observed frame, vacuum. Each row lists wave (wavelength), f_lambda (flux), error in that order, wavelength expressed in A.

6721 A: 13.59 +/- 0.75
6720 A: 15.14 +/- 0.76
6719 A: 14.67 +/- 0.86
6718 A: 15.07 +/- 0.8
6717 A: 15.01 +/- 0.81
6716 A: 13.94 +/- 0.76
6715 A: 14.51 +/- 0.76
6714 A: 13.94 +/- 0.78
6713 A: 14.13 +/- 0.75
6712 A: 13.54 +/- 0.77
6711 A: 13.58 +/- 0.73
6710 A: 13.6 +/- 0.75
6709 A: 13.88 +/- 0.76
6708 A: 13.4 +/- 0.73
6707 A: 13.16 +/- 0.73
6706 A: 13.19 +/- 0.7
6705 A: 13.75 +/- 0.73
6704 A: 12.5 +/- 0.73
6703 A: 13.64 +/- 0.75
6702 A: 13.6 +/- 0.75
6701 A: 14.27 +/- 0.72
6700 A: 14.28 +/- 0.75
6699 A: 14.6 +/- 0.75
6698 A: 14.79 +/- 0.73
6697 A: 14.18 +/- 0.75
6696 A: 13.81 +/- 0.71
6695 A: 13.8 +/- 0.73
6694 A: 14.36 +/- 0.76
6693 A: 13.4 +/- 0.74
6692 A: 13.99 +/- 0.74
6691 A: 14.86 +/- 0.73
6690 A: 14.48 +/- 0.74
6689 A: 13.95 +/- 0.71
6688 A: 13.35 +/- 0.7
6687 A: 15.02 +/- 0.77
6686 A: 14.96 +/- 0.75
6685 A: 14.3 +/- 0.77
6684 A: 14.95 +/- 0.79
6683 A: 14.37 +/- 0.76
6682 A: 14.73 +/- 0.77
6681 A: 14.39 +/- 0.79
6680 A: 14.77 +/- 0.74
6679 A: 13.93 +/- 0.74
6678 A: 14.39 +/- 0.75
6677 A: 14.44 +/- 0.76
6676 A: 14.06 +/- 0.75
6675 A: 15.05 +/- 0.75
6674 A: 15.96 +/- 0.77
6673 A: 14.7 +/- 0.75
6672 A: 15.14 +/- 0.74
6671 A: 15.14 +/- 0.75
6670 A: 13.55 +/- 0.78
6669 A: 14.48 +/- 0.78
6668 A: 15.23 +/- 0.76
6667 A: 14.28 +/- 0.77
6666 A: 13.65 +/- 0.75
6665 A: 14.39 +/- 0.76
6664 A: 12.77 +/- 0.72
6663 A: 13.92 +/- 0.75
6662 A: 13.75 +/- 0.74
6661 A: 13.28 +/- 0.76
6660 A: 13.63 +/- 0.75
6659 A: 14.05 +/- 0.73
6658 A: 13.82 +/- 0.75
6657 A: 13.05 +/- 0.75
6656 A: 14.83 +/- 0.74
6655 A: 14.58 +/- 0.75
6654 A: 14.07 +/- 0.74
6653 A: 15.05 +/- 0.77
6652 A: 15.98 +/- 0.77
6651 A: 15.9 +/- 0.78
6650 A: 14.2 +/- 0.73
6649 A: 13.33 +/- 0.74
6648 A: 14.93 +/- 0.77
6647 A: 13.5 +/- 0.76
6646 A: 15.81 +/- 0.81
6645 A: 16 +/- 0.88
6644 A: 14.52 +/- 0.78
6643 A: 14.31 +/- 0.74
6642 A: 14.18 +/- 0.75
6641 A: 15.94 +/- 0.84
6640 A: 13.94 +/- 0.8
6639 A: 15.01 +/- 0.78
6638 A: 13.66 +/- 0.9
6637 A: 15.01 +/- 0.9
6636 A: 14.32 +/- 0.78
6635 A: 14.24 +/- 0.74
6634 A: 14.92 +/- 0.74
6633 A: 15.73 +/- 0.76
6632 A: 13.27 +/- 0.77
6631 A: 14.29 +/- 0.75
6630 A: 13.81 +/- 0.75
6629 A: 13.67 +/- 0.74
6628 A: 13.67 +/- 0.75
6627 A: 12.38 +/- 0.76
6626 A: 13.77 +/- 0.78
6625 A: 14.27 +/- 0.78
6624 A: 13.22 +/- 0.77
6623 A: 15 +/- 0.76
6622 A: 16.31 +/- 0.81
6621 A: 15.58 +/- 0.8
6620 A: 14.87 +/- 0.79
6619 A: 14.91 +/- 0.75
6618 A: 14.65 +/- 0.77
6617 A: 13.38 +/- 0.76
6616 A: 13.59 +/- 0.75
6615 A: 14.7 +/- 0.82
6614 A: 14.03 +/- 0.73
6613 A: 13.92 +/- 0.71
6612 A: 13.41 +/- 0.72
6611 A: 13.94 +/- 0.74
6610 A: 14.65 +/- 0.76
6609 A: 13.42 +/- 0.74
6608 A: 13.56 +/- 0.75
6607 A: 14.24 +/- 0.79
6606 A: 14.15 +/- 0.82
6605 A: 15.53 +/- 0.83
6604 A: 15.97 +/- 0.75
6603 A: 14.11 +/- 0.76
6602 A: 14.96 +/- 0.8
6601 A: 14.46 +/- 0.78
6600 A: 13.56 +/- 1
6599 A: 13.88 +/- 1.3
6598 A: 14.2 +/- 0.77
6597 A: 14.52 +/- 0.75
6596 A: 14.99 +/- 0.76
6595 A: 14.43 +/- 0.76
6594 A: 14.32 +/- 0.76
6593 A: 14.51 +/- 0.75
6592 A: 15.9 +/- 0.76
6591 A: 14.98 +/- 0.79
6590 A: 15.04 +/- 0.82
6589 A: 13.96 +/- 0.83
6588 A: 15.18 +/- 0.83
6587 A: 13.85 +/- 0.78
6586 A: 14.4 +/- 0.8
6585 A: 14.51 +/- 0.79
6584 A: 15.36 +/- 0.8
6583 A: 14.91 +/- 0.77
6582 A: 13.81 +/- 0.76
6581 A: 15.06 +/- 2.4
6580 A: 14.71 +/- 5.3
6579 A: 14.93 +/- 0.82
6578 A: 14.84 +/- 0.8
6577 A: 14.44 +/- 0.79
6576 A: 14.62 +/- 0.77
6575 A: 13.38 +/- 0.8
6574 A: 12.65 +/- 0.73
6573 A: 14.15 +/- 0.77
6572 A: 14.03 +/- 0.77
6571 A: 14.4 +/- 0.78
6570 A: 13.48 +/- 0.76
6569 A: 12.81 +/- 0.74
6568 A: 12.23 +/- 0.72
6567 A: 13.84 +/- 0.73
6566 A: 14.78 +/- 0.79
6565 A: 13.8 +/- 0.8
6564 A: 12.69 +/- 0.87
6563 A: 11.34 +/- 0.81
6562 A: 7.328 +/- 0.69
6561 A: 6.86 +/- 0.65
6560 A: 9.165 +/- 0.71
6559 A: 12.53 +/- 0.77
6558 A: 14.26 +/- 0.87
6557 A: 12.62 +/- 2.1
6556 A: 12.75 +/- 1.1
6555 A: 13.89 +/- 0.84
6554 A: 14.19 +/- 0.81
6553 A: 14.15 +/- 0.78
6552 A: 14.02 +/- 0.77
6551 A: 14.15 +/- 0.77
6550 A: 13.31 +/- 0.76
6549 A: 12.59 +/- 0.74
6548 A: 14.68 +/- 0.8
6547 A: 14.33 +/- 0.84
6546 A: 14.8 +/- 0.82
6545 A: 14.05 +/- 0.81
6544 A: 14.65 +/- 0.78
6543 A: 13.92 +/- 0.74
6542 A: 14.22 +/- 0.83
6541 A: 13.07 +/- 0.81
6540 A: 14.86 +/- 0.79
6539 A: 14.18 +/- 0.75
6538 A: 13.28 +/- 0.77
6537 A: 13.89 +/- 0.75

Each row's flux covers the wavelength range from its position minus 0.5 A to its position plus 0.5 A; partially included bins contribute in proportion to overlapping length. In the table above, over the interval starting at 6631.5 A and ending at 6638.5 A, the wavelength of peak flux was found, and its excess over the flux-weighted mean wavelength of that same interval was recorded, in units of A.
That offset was -2.0 A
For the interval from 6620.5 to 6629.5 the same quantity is -2.8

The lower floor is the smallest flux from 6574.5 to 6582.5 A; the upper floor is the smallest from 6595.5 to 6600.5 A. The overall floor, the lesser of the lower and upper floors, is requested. 13.4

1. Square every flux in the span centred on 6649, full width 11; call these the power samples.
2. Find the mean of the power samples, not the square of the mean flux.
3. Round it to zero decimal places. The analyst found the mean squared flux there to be 221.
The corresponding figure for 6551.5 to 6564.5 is 150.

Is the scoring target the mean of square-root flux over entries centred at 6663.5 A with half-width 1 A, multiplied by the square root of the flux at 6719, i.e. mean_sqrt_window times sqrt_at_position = 14.0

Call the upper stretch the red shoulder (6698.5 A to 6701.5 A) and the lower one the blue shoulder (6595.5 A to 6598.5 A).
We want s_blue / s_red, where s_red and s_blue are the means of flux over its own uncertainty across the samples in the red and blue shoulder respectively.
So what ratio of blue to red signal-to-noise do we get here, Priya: 0.99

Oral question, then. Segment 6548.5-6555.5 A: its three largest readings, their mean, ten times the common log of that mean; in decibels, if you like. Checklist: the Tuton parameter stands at 11.5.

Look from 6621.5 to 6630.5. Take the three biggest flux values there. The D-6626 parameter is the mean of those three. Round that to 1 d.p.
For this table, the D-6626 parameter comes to 15.2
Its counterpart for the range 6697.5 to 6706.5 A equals 14.6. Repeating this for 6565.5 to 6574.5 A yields 14.4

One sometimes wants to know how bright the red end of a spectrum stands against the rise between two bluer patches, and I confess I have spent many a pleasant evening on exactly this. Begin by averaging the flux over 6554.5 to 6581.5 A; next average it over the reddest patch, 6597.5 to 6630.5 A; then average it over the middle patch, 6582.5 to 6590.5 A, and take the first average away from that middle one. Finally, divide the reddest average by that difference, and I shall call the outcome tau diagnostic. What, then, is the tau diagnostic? 9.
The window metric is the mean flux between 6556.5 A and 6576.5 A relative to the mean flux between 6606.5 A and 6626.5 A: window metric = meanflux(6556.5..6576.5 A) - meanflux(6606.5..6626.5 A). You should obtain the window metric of -1.7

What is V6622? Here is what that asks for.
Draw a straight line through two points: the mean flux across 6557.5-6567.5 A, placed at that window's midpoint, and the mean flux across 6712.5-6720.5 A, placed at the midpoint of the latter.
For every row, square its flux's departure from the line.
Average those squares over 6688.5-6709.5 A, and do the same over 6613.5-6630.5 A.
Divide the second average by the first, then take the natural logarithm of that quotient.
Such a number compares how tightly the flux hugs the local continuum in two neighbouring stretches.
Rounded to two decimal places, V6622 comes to 1.77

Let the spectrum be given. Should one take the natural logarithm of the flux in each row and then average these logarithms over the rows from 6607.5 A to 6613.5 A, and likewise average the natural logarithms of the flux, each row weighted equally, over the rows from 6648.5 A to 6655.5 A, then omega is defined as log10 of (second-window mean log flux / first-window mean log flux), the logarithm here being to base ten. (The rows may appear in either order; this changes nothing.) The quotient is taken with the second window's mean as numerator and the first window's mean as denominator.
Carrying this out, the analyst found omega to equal 0.010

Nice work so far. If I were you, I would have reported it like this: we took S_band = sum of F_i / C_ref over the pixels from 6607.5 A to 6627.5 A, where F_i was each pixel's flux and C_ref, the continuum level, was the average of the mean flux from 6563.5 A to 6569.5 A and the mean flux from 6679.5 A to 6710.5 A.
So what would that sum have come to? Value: 20.7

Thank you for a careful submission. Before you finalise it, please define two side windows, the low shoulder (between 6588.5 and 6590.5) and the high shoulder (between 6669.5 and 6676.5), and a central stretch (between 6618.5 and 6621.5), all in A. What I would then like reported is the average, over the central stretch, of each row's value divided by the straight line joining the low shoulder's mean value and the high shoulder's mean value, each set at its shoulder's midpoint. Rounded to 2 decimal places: 1.03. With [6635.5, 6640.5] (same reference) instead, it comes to 0.98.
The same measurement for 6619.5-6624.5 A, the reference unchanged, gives 1.03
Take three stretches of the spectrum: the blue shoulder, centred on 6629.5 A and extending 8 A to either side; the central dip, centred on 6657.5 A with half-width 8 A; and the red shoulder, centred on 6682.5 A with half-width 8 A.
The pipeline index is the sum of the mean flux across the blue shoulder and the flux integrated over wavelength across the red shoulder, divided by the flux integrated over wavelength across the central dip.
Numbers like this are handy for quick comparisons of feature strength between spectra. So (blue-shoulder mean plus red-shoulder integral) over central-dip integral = 1.08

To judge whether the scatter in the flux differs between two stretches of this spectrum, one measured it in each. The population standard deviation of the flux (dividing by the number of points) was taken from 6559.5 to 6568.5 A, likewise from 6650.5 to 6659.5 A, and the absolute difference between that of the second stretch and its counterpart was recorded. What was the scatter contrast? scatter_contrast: 1.83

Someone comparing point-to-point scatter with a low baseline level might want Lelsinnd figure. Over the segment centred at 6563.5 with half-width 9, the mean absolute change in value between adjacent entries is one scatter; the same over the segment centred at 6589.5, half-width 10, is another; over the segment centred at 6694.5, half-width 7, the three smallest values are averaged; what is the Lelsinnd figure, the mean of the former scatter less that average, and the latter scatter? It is -5.74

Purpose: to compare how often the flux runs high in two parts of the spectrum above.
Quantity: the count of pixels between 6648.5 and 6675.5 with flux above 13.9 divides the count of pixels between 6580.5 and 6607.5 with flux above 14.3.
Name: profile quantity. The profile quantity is 1.0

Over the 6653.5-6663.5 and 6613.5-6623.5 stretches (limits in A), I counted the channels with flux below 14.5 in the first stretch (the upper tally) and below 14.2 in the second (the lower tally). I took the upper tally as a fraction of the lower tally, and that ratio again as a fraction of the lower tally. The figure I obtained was 0.89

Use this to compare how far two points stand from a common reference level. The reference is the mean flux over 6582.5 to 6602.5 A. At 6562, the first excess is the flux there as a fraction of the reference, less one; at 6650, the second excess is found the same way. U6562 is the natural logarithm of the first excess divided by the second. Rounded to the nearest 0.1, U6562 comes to 2.9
